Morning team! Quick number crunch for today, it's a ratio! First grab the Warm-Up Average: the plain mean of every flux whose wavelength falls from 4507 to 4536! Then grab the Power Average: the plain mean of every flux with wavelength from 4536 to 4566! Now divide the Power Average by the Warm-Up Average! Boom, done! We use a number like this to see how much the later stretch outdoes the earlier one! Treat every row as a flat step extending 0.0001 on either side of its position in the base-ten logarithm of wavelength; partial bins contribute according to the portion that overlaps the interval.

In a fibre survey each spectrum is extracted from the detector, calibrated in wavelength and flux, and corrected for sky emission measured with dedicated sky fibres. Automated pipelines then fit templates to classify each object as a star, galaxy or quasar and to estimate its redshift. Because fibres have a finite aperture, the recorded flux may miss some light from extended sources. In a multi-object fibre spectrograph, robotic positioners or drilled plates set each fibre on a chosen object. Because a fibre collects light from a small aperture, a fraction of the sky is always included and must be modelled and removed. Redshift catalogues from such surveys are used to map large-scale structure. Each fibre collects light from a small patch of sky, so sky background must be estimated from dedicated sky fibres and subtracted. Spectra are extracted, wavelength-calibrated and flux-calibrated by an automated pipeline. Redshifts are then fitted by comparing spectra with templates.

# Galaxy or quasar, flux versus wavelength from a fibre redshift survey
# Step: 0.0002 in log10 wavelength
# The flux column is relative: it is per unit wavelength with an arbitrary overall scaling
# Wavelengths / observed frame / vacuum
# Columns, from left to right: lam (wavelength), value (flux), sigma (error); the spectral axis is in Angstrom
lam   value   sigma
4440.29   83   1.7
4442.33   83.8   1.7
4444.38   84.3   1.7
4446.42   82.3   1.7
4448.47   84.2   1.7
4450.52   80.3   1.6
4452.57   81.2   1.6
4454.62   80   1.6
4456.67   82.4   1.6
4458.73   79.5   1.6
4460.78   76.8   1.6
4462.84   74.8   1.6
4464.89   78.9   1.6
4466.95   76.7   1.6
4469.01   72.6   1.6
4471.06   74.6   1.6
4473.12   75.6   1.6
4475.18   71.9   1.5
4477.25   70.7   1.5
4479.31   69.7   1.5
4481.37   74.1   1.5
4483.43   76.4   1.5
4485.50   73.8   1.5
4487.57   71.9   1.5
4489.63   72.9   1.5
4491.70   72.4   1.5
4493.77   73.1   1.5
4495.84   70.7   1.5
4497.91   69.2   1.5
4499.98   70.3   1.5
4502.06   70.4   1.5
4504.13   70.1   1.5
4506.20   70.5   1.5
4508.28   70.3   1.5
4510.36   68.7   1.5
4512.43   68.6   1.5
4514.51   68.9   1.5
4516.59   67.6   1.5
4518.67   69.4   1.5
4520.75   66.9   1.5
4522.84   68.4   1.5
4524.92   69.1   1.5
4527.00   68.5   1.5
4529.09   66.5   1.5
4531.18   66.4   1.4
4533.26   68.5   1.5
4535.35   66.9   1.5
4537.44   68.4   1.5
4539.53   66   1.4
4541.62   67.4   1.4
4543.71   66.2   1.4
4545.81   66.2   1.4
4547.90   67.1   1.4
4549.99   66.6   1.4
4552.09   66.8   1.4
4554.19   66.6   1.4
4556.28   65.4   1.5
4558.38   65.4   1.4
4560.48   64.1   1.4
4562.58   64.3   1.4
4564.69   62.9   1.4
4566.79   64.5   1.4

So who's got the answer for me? 0.967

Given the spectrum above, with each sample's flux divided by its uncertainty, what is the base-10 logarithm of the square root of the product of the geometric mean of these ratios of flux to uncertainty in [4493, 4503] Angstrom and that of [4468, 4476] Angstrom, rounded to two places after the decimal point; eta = 1.67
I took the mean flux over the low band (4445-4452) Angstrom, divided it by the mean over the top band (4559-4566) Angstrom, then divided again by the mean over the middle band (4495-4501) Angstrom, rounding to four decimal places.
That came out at 0.0184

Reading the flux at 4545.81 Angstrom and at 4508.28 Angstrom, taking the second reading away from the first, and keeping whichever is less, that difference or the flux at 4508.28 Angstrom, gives -4.1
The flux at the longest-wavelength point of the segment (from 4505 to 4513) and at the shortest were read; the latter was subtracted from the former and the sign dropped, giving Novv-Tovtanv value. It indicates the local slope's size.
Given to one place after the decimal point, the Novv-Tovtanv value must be 1.9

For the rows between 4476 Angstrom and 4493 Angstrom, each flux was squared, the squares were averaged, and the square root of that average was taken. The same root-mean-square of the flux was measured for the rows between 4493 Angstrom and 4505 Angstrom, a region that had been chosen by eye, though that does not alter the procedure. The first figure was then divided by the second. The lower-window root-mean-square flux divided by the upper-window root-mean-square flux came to 1.03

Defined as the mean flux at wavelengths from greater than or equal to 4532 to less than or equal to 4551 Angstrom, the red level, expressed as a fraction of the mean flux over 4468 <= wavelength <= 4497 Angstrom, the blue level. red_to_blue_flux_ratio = 0.920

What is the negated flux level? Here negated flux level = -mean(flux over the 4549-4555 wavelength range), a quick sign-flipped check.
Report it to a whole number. -67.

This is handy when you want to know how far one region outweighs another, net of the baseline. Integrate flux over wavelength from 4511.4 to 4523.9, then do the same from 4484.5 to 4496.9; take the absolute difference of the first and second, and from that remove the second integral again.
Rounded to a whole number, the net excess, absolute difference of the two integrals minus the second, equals -853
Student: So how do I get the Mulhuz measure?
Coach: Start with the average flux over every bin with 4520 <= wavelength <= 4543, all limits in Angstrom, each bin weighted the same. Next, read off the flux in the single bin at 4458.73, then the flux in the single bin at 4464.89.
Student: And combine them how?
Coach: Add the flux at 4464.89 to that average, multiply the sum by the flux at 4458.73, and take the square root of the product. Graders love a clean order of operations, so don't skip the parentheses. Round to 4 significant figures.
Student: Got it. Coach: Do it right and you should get 107.9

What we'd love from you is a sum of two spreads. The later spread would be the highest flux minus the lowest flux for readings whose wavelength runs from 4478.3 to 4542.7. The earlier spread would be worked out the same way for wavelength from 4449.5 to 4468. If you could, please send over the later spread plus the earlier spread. 18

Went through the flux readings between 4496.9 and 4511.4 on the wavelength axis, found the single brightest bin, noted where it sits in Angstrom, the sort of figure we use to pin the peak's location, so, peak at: 4506.20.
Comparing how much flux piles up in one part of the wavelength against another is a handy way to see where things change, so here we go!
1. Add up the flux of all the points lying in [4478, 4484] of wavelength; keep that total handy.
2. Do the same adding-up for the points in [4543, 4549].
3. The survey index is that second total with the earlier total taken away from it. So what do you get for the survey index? -21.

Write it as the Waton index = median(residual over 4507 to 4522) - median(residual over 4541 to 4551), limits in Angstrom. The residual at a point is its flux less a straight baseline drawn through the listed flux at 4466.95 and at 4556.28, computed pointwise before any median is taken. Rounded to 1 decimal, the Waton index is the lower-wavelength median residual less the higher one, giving -2.5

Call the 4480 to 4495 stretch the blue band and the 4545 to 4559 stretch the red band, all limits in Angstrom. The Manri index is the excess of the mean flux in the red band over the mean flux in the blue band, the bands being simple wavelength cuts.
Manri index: -7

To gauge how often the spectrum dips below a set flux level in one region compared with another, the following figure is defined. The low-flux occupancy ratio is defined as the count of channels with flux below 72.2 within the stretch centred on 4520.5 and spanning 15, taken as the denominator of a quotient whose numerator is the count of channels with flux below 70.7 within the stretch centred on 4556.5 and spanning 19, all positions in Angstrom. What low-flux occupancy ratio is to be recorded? 1.3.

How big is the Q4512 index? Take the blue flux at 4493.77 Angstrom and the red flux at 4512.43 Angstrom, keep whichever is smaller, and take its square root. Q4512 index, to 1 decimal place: 8.3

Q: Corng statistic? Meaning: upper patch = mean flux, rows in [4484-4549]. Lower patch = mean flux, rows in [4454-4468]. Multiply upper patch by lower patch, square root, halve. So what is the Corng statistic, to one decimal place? 36.8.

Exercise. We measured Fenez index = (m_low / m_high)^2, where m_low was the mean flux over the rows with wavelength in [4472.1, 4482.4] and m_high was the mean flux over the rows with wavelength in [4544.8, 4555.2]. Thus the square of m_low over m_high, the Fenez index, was 1.18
